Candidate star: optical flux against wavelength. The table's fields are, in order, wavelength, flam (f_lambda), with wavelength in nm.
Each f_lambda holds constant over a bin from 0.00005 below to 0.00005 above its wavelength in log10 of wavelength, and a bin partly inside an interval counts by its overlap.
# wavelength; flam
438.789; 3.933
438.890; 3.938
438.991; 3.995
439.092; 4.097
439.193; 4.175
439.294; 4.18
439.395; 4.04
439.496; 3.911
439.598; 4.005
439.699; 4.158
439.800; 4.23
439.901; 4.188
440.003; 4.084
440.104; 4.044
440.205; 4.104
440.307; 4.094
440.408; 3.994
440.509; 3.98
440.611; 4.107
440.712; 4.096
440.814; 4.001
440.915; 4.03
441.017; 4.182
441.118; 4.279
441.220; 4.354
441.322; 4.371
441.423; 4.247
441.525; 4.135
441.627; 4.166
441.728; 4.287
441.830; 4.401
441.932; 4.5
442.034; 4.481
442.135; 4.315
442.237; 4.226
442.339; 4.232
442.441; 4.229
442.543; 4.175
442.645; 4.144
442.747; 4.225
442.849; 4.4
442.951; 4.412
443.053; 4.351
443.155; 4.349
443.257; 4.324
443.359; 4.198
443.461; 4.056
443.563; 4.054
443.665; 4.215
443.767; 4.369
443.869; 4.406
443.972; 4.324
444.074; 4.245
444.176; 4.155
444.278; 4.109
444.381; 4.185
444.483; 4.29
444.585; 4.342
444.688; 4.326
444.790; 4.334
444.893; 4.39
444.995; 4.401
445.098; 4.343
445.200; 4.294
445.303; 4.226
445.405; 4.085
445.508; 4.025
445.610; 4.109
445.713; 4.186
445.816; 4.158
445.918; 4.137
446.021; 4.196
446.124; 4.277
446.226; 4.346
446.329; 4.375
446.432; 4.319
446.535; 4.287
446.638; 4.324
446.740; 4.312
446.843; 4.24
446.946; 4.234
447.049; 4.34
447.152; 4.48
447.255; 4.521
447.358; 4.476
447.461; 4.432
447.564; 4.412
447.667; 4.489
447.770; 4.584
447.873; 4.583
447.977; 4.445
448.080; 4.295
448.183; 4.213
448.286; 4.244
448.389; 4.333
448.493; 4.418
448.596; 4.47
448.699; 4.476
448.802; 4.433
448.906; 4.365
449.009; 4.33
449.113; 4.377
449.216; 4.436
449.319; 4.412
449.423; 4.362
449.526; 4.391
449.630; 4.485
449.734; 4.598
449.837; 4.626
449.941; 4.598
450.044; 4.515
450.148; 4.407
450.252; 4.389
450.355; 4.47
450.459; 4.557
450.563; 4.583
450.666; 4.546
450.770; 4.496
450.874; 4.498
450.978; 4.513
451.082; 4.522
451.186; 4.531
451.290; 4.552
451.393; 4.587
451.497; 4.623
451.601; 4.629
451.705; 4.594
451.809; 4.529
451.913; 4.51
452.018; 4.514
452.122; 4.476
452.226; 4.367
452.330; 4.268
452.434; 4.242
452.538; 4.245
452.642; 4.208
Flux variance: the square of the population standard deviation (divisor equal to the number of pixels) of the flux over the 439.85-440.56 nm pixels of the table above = 0.0043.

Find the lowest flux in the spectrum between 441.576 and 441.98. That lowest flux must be 4.166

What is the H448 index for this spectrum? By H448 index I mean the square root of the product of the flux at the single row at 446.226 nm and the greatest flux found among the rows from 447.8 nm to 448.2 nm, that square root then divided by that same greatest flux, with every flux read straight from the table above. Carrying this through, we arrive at 0.974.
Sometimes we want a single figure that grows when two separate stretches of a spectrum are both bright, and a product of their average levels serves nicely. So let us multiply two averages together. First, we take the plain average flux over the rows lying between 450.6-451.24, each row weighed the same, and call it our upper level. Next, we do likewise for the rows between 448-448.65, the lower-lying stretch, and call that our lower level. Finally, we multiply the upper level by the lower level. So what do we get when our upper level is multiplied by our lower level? 19.6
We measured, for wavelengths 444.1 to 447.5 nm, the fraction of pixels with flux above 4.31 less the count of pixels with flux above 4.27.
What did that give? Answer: -20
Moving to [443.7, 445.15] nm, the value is -9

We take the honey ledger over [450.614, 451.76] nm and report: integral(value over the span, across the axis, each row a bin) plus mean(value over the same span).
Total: 9.8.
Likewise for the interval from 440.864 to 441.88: 8.6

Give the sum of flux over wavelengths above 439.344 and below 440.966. 65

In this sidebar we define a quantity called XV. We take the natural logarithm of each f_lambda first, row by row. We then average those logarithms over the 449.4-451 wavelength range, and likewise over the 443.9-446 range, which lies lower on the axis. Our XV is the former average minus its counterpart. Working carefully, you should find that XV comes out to 0.062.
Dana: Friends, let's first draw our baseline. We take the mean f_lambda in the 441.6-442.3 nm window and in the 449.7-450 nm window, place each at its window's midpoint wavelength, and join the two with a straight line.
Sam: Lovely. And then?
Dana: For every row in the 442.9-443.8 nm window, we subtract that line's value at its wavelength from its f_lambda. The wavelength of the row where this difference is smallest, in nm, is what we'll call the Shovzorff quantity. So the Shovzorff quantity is 443.563 nm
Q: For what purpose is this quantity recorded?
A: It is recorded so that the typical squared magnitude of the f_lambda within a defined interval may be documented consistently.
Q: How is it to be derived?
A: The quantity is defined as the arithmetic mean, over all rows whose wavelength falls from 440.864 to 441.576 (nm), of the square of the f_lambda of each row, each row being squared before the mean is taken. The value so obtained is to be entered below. 17.9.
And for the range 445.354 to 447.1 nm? 17.9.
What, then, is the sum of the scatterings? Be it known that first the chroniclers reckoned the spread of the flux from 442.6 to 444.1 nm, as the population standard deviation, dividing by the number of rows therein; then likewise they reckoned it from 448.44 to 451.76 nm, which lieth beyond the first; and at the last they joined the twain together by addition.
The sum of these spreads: 0.203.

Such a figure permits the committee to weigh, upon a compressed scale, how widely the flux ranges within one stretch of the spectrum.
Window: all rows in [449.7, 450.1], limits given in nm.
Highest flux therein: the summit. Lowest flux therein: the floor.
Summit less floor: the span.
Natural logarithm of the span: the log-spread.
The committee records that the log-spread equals -2.2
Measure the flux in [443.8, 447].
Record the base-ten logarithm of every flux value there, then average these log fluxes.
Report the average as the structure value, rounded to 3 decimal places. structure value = 0.629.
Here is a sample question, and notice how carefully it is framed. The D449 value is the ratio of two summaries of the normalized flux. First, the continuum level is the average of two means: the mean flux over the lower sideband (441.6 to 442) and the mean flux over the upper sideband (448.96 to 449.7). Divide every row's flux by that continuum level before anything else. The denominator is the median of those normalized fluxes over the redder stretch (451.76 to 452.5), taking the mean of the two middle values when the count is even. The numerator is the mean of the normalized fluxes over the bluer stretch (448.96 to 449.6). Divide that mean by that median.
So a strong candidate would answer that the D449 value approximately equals 0.980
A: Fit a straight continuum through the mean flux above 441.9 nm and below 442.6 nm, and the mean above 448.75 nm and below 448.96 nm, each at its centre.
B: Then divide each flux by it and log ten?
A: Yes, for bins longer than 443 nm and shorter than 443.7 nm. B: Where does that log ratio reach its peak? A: 443.053 nm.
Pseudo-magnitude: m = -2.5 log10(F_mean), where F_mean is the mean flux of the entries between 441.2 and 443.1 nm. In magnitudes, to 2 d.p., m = -1.58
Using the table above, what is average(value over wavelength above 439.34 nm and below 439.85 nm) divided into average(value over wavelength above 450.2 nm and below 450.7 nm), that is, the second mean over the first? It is 1.11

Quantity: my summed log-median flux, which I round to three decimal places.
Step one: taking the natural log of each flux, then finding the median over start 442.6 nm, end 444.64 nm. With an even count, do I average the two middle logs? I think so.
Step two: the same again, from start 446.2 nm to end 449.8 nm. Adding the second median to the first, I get 2.931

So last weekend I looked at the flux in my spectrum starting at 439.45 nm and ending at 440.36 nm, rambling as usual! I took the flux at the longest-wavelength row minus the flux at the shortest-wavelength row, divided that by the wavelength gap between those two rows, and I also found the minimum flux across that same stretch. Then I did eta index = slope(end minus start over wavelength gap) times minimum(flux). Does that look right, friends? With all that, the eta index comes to 0.88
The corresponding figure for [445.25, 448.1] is 0.10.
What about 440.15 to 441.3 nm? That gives 0.98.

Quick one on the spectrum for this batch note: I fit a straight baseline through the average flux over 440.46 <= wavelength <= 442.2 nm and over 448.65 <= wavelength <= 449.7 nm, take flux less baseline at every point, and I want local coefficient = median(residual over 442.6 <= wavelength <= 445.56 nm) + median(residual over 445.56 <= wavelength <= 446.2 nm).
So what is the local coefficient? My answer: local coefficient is -0.17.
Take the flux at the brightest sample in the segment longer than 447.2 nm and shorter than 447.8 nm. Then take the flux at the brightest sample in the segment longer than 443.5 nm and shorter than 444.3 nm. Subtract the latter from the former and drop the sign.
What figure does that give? 0.18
